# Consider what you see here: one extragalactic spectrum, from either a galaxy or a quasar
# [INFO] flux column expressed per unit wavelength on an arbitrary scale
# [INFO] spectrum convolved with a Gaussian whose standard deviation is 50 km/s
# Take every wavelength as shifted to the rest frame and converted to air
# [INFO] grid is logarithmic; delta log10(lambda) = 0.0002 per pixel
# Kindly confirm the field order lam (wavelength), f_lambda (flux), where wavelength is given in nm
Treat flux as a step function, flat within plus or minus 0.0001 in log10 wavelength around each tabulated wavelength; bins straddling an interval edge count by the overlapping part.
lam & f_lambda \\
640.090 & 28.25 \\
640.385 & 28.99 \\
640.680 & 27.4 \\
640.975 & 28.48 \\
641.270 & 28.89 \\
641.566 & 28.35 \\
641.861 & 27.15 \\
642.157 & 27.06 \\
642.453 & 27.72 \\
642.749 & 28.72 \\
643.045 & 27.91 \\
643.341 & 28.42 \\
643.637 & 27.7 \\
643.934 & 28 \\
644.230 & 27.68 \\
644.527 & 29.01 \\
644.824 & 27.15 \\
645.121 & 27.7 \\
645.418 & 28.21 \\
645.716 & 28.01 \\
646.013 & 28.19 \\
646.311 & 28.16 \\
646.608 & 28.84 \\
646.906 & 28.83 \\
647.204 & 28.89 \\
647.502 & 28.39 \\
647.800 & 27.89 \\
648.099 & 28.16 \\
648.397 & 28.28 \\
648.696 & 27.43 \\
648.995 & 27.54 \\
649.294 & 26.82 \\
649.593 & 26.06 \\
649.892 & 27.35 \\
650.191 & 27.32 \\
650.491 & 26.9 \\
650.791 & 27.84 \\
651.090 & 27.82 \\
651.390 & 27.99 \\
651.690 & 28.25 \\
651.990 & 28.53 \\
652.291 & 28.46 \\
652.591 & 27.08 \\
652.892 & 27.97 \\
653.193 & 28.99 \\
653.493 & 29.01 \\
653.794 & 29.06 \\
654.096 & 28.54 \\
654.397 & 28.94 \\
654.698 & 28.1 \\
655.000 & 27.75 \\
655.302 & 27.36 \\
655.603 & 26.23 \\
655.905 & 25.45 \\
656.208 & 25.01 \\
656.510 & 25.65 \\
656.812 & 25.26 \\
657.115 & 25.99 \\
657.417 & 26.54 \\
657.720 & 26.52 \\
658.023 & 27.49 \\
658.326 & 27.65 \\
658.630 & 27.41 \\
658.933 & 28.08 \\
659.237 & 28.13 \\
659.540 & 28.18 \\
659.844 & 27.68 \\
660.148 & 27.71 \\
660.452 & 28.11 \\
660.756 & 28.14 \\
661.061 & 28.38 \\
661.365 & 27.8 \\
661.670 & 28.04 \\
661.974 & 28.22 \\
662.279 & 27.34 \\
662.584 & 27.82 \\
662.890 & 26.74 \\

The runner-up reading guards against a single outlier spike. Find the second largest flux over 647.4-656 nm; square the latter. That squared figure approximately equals 842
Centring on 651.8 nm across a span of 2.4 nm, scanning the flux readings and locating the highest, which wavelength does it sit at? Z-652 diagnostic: 651.990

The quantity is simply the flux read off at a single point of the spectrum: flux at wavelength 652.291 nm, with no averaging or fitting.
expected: 28.46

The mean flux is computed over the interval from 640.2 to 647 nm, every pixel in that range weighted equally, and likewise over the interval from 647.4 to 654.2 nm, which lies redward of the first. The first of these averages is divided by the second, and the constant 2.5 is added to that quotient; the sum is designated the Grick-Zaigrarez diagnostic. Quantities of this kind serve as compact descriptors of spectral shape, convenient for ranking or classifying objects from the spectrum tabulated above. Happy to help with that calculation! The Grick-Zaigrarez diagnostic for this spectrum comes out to 3.51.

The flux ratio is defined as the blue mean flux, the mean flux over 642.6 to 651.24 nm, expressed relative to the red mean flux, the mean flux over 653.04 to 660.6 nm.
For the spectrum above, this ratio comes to 1.02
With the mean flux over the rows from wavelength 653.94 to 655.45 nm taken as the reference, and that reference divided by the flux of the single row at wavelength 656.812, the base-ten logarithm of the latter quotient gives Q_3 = 0.047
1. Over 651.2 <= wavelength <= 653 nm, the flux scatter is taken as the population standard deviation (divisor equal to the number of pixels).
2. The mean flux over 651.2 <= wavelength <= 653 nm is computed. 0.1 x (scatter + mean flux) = 2.85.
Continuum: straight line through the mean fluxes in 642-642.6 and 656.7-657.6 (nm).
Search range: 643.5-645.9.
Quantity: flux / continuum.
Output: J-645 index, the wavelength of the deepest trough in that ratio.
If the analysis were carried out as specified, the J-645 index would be 644.824 nm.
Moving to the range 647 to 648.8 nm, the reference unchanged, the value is 648.696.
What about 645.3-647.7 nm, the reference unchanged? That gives 645.716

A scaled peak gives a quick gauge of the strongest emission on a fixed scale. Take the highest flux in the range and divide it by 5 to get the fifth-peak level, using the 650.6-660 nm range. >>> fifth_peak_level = 5.81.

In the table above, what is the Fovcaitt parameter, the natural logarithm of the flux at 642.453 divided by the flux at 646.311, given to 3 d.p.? -0.016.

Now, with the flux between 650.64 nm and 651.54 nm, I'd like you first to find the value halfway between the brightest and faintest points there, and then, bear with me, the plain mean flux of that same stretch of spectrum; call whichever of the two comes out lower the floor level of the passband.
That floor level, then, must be 27.9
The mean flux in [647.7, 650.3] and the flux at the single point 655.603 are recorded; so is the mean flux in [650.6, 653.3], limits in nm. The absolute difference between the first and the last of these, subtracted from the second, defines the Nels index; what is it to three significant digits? 25.6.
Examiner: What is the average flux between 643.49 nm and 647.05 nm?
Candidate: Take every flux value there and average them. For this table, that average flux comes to 28.1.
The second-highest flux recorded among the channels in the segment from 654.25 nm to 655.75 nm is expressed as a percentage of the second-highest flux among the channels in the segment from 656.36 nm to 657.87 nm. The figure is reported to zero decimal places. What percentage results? 106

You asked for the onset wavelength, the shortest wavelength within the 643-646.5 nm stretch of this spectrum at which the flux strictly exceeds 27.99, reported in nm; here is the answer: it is 643.341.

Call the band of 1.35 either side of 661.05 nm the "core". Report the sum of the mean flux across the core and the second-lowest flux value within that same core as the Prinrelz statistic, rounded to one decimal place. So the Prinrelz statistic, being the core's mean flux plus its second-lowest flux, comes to 55.6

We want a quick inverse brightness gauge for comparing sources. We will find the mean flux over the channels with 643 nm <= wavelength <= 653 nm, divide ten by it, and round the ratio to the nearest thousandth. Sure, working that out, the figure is 0.358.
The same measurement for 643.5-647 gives 0.356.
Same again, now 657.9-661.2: 0.358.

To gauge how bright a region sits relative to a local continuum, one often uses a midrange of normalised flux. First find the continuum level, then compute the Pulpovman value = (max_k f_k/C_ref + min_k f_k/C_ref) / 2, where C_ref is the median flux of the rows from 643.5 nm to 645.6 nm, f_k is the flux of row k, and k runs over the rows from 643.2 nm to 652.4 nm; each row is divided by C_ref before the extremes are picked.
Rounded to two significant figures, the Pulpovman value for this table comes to 0.99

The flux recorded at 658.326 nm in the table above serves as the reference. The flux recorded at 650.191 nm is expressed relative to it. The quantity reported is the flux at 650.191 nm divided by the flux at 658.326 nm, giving 0.988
